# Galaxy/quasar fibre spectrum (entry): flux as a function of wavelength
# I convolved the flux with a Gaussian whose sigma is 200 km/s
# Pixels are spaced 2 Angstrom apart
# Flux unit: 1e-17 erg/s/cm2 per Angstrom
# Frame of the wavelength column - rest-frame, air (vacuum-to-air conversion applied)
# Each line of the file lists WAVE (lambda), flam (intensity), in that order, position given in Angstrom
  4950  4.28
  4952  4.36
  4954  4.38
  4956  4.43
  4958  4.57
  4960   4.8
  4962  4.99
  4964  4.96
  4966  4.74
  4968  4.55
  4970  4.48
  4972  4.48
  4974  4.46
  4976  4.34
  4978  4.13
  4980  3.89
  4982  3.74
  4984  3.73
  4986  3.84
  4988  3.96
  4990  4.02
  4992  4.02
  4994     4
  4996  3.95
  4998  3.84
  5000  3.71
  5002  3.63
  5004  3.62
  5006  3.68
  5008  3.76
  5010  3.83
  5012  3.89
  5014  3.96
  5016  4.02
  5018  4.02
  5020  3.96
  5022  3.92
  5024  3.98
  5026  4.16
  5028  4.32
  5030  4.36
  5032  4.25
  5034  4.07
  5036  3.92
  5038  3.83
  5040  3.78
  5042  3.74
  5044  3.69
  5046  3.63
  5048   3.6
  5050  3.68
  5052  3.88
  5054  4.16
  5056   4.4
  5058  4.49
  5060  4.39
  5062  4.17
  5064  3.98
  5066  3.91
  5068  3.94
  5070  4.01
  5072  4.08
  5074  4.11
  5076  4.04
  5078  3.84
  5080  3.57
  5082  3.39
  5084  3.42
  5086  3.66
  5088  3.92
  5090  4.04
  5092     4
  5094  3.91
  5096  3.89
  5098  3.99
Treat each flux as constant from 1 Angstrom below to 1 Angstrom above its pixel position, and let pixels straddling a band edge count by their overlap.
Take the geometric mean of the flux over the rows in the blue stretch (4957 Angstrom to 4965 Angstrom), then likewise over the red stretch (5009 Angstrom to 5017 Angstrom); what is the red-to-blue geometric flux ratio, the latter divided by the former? 0.81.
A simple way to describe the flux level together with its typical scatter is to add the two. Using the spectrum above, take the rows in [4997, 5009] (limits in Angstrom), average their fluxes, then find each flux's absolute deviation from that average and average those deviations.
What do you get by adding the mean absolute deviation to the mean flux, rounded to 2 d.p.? 3.77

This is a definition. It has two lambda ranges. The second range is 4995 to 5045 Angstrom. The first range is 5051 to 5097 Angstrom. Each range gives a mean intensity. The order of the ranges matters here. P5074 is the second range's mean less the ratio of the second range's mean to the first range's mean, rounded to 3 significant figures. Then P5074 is 2.93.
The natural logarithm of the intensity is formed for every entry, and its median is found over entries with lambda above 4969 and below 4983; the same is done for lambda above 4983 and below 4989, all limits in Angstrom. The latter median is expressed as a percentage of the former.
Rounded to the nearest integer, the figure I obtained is 92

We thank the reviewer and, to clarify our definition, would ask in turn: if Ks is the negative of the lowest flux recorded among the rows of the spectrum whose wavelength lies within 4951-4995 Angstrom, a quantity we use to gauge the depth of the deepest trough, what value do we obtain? -3.7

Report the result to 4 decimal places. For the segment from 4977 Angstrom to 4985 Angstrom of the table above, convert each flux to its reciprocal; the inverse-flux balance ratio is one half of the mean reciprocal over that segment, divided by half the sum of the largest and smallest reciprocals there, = 0.5070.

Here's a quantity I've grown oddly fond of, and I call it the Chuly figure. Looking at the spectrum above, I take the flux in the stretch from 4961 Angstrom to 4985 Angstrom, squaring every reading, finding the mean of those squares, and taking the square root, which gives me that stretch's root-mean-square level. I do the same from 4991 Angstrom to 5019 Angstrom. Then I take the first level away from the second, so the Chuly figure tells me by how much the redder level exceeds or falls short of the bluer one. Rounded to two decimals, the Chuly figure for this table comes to -0.54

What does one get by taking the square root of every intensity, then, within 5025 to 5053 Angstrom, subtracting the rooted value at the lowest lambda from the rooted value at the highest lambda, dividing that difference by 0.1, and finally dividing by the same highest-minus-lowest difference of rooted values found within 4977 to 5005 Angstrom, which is 5.4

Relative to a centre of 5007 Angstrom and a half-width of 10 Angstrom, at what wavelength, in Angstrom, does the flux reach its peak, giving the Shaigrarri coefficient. 5016 Angstrom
